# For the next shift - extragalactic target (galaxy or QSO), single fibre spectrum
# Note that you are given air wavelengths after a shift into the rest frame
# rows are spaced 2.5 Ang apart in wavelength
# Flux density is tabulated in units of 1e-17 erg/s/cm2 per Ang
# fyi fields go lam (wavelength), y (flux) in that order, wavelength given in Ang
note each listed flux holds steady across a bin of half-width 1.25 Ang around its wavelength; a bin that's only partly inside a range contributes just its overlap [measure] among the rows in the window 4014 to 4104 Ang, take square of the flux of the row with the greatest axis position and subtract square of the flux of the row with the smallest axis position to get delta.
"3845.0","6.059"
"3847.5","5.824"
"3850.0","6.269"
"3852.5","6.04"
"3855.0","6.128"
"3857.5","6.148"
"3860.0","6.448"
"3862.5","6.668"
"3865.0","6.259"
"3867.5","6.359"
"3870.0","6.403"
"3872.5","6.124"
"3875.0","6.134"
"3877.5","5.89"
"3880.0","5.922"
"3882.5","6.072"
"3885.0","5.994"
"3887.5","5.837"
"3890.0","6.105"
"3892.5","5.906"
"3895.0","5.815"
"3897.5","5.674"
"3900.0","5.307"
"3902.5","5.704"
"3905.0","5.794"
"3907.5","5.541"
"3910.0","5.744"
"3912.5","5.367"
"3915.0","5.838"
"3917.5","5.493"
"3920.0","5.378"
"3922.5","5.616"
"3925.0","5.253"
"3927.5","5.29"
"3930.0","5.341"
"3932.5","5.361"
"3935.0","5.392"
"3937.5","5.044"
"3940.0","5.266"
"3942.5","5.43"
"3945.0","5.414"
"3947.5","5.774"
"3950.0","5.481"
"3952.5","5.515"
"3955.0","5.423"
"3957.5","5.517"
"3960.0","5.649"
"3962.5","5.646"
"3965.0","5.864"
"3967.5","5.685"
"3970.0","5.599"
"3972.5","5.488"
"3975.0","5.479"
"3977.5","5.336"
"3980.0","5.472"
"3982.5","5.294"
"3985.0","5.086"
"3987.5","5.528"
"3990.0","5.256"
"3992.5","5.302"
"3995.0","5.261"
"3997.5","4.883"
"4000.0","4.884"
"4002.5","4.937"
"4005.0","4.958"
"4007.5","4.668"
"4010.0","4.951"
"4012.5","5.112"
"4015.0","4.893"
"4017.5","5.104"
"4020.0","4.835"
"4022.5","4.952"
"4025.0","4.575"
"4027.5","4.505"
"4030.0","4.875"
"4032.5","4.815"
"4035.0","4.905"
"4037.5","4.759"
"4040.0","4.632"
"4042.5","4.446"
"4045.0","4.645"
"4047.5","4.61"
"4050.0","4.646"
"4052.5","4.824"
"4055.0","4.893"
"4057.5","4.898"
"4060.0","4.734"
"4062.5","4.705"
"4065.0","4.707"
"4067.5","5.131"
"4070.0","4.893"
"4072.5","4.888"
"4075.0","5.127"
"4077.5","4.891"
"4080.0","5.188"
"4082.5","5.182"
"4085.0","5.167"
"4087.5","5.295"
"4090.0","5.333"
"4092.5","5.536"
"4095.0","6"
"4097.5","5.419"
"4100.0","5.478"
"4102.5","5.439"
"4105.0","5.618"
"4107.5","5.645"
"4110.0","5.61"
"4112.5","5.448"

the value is 6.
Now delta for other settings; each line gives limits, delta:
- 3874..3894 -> -3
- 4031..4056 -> 1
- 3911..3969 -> 4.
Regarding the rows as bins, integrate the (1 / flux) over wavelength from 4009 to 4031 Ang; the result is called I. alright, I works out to 4.5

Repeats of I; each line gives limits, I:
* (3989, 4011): 4.4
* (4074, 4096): 4.2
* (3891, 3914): 4.1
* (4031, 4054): 4.9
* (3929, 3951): 4.1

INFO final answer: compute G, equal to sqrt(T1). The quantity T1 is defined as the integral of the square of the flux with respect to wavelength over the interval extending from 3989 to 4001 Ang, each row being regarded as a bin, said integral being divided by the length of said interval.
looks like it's 5.12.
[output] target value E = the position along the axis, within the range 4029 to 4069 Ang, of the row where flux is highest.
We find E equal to 4067.5 Ang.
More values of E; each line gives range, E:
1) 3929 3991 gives 3965.0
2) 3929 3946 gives 3942.5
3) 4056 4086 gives 4080.0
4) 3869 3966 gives 3870.0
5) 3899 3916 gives 3915.0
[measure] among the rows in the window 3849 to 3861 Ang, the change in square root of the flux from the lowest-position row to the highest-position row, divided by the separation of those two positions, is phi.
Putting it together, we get 0.0035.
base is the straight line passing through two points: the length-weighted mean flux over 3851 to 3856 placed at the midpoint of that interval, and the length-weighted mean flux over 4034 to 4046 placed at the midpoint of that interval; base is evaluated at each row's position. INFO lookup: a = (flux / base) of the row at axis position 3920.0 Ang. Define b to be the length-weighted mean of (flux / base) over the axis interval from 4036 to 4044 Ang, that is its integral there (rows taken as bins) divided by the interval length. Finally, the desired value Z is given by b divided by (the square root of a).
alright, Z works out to 1.01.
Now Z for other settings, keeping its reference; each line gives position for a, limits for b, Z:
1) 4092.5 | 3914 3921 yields 0.87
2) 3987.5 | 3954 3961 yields 1.00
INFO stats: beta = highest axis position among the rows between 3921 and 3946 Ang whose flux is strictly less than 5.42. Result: 3945.0 Ang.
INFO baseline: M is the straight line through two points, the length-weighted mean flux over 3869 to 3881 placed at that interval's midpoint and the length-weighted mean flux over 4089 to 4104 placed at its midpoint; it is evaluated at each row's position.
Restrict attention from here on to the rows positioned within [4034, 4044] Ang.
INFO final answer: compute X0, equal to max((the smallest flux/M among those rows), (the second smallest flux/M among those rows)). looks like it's 0.816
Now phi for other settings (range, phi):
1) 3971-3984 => -0.0042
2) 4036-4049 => -0.0034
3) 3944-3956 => 0.0002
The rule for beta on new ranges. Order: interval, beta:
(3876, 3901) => 3900.0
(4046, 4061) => 4060.0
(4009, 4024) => 4022.5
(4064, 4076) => 4075.0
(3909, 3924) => 3920.0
